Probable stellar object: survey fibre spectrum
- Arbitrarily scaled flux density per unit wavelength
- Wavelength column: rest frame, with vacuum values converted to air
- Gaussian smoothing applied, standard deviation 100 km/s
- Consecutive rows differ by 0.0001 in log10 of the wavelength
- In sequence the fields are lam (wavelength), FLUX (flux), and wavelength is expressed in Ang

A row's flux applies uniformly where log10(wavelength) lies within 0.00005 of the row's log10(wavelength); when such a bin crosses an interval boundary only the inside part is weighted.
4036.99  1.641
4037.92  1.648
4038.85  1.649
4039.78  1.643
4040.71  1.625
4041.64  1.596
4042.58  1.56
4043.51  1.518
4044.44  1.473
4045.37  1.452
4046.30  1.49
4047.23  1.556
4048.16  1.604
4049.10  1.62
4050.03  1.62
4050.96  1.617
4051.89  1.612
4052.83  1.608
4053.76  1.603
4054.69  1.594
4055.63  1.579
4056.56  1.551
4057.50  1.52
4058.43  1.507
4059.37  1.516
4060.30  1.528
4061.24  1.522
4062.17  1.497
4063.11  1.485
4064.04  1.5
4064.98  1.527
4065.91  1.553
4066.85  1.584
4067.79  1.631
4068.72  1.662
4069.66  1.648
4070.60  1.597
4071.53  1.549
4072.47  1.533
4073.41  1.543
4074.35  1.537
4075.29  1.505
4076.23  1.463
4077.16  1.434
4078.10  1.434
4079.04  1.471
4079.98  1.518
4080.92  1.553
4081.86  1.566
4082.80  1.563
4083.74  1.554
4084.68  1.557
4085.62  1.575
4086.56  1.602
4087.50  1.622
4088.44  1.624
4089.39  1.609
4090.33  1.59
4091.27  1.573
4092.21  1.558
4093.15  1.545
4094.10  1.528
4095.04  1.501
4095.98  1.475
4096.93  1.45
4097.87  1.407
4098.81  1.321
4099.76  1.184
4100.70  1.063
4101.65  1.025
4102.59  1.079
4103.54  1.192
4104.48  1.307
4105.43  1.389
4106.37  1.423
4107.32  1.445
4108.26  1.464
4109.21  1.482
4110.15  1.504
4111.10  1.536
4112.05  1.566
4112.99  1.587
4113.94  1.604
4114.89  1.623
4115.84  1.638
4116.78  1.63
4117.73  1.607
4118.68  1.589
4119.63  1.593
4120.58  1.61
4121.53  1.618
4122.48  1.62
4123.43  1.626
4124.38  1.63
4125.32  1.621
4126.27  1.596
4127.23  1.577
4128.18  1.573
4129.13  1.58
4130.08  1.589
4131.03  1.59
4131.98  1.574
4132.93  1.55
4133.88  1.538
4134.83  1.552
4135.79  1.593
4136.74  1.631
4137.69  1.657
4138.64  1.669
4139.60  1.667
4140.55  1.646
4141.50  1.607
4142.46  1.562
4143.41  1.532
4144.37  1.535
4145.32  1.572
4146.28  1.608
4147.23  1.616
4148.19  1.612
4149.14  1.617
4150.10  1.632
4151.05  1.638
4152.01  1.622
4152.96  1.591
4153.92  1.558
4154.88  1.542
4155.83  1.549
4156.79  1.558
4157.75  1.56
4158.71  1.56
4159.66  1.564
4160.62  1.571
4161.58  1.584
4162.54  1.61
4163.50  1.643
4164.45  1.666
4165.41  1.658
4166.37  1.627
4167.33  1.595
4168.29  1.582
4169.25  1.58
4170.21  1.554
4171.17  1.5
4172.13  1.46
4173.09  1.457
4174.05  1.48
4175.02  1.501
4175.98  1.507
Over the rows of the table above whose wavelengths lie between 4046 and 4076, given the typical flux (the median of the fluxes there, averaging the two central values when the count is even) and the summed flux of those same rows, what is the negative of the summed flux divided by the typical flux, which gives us -32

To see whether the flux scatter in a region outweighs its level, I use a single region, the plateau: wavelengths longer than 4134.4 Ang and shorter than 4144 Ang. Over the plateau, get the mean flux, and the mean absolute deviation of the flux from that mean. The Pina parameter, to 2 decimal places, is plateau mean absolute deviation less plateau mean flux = -1.57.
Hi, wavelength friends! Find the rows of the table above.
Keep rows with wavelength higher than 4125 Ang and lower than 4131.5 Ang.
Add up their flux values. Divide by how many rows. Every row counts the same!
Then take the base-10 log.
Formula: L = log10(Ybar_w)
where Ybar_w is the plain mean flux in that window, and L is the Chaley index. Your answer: 0.201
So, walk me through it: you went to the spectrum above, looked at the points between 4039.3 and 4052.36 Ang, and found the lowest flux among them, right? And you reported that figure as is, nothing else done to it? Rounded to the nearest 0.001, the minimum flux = 1.452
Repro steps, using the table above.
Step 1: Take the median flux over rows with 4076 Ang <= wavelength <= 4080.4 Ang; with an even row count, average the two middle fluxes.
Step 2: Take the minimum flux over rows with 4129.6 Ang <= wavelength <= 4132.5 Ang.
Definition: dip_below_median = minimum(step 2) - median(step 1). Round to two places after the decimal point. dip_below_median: 0.11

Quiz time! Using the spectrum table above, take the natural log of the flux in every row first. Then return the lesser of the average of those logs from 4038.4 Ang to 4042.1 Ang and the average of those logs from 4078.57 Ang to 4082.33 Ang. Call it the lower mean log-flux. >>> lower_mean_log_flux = 0.423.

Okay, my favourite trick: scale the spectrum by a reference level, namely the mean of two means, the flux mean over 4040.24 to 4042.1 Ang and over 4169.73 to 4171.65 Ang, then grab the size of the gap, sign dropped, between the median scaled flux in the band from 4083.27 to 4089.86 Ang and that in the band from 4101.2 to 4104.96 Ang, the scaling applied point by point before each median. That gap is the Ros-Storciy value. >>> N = 0.30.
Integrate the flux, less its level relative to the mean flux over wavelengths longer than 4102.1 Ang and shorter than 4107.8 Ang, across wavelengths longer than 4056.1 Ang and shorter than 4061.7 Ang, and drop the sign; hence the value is 1.22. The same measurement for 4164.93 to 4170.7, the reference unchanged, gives 1.69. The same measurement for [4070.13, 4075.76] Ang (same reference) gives 1.34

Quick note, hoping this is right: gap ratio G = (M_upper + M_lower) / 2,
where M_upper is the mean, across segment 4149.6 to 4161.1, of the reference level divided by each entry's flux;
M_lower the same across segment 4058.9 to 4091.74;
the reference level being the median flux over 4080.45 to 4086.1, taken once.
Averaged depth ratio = 1.00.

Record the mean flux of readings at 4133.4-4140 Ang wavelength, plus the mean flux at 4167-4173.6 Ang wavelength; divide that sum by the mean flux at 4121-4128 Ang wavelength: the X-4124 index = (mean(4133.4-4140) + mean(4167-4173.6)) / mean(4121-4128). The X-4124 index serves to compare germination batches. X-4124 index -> 1.95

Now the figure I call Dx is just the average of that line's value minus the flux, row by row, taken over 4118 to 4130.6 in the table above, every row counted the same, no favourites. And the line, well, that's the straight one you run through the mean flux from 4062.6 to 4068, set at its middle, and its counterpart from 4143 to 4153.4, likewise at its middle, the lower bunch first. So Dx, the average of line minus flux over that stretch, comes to -0.02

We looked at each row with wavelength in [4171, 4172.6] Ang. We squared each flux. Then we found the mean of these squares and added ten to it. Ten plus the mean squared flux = 12.2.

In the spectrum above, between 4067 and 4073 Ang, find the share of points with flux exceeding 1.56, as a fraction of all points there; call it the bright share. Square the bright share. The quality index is 0.44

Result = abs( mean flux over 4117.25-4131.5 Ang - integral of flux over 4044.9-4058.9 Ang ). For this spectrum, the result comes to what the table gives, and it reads 20.4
